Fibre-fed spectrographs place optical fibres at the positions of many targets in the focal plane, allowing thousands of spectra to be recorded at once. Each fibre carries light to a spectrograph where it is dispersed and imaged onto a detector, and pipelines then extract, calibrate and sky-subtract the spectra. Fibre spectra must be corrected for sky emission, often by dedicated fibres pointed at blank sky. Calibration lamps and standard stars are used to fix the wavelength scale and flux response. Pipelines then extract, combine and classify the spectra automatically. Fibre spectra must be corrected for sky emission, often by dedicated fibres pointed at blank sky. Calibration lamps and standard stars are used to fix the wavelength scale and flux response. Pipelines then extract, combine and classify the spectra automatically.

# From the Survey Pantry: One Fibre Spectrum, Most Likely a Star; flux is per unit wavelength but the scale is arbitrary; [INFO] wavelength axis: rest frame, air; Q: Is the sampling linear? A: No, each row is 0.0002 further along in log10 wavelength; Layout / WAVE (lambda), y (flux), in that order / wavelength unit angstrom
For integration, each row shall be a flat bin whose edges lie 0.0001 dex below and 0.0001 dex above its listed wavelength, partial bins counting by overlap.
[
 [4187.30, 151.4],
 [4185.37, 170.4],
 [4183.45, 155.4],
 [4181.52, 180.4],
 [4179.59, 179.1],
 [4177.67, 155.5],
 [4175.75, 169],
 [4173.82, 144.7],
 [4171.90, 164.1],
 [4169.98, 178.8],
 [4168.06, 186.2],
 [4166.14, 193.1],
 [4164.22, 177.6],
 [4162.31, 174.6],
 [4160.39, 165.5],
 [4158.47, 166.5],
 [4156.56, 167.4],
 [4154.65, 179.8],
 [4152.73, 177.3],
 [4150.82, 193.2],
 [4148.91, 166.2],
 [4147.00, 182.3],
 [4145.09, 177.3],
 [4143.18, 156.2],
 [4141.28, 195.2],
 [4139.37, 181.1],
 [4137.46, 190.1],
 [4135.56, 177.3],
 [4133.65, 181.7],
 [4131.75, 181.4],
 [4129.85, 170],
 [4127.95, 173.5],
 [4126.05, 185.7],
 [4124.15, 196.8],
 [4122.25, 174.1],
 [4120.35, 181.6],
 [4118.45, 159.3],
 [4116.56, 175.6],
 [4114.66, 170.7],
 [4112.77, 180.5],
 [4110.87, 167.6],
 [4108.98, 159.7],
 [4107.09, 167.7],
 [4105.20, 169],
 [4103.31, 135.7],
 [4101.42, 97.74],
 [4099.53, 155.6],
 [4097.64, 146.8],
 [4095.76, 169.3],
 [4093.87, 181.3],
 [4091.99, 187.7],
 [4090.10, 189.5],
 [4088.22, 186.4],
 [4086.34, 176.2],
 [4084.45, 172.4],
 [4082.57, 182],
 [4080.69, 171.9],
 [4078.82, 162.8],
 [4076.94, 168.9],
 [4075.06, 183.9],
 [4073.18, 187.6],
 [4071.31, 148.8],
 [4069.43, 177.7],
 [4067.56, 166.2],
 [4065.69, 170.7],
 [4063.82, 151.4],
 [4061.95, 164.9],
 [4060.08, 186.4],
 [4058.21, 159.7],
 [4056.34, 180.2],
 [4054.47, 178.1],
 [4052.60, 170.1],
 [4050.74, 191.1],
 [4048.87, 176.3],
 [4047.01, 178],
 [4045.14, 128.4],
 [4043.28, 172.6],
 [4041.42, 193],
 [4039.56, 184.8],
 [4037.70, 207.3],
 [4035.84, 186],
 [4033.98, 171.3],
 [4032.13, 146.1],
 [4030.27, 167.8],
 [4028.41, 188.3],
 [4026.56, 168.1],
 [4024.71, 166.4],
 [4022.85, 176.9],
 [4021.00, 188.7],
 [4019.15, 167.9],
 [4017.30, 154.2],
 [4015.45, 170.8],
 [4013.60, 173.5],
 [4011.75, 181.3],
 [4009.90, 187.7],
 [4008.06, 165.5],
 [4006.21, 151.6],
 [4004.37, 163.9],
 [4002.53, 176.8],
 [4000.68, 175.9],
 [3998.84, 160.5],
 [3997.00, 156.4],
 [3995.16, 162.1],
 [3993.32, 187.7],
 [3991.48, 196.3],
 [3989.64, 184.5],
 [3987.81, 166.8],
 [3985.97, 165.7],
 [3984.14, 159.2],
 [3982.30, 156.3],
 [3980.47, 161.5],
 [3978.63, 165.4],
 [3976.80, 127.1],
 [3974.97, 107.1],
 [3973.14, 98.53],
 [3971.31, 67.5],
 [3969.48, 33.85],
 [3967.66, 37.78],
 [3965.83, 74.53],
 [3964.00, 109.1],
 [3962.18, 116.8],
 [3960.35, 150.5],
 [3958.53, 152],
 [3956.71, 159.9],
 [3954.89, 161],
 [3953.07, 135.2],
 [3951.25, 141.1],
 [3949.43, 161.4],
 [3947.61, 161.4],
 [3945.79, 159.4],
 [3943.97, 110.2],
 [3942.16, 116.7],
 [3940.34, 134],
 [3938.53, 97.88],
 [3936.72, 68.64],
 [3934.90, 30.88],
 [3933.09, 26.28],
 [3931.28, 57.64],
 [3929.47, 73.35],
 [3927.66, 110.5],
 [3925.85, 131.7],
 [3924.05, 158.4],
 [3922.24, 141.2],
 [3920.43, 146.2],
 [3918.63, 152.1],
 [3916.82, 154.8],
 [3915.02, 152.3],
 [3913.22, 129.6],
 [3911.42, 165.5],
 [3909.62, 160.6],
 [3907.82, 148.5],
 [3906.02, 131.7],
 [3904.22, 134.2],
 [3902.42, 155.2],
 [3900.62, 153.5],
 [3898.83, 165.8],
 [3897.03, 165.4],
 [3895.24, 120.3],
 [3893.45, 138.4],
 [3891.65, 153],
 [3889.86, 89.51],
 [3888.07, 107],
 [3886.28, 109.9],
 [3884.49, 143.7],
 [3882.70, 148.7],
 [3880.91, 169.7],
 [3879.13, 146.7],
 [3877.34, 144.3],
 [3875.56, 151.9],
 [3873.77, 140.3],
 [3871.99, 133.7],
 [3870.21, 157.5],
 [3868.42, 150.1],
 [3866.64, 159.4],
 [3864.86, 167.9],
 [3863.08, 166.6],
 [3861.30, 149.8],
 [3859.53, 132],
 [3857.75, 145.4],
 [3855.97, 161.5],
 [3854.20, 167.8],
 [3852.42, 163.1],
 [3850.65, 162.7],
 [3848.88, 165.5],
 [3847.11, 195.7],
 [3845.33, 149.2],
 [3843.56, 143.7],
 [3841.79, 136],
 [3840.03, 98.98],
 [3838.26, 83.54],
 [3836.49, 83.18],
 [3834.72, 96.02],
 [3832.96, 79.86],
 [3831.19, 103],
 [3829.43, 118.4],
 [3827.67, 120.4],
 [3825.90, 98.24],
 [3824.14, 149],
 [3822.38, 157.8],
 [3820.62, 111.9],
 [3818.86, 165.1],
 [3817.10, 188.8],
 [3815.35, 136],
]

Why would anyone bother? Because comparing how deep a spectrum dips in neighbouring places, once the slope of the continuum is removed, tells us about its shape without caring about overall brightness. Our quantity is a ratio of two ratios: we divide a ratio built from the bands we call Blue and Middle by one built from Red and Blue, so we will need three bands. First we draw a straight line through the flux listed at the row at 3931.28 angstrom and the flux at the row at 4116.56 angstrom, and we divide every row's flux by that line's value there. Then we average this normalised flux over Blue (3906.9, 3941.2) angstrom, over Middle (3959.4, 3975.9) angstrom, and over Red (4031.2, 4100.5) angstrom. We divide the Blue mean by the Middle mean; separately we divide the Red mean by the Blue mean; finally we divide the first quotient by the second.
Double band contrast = 4.0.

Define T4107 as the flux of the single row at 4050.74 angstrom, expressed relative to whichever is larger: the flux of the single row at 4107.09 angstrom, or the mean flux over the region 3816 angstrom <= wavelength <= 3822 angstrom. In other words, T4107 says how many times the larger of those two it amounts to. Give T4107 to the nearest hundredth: 1.14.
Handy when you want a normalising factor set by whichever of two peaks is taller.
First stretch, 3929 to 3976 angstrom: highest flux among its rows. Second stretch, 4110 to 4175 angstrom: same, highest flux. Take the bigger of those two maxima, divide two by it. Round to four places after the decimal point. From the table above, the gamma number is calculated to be 0.0102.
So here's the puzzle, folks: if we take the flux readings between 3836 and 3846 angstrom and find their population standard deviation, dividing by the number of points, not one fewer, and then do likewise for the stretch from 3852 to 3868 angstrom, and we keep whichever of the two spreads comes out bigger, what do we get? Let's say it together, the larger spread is 28.0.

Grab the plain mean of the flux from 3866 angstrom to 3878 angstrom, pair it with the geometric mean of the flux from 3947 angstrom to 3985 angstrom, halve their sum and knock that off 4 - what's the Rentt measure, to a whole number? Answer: -128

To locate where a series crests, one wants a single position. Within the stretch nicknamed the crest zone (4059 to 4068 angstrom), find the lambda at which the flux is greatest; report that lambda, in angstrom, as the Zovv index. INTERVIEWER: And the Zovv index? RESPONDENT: 4060.08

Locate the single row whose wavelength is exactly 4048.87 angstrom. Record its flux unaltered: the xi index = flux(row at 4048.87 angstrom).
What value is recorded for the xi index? 176.3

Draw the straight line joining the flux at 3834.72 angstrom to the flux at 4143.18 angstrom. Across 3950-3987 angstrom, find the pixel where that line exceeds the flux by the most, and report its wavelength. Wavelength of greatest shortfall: 3969.48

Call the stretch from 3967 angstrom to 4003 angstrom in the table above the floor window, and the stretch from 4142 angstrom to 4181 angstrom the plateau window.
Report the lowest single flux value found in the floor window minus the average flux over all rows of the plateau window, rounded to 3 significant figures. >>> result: -139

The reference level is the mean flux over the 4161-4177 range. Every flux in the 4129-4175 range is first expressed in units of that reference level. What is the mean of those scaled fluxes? 1.02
